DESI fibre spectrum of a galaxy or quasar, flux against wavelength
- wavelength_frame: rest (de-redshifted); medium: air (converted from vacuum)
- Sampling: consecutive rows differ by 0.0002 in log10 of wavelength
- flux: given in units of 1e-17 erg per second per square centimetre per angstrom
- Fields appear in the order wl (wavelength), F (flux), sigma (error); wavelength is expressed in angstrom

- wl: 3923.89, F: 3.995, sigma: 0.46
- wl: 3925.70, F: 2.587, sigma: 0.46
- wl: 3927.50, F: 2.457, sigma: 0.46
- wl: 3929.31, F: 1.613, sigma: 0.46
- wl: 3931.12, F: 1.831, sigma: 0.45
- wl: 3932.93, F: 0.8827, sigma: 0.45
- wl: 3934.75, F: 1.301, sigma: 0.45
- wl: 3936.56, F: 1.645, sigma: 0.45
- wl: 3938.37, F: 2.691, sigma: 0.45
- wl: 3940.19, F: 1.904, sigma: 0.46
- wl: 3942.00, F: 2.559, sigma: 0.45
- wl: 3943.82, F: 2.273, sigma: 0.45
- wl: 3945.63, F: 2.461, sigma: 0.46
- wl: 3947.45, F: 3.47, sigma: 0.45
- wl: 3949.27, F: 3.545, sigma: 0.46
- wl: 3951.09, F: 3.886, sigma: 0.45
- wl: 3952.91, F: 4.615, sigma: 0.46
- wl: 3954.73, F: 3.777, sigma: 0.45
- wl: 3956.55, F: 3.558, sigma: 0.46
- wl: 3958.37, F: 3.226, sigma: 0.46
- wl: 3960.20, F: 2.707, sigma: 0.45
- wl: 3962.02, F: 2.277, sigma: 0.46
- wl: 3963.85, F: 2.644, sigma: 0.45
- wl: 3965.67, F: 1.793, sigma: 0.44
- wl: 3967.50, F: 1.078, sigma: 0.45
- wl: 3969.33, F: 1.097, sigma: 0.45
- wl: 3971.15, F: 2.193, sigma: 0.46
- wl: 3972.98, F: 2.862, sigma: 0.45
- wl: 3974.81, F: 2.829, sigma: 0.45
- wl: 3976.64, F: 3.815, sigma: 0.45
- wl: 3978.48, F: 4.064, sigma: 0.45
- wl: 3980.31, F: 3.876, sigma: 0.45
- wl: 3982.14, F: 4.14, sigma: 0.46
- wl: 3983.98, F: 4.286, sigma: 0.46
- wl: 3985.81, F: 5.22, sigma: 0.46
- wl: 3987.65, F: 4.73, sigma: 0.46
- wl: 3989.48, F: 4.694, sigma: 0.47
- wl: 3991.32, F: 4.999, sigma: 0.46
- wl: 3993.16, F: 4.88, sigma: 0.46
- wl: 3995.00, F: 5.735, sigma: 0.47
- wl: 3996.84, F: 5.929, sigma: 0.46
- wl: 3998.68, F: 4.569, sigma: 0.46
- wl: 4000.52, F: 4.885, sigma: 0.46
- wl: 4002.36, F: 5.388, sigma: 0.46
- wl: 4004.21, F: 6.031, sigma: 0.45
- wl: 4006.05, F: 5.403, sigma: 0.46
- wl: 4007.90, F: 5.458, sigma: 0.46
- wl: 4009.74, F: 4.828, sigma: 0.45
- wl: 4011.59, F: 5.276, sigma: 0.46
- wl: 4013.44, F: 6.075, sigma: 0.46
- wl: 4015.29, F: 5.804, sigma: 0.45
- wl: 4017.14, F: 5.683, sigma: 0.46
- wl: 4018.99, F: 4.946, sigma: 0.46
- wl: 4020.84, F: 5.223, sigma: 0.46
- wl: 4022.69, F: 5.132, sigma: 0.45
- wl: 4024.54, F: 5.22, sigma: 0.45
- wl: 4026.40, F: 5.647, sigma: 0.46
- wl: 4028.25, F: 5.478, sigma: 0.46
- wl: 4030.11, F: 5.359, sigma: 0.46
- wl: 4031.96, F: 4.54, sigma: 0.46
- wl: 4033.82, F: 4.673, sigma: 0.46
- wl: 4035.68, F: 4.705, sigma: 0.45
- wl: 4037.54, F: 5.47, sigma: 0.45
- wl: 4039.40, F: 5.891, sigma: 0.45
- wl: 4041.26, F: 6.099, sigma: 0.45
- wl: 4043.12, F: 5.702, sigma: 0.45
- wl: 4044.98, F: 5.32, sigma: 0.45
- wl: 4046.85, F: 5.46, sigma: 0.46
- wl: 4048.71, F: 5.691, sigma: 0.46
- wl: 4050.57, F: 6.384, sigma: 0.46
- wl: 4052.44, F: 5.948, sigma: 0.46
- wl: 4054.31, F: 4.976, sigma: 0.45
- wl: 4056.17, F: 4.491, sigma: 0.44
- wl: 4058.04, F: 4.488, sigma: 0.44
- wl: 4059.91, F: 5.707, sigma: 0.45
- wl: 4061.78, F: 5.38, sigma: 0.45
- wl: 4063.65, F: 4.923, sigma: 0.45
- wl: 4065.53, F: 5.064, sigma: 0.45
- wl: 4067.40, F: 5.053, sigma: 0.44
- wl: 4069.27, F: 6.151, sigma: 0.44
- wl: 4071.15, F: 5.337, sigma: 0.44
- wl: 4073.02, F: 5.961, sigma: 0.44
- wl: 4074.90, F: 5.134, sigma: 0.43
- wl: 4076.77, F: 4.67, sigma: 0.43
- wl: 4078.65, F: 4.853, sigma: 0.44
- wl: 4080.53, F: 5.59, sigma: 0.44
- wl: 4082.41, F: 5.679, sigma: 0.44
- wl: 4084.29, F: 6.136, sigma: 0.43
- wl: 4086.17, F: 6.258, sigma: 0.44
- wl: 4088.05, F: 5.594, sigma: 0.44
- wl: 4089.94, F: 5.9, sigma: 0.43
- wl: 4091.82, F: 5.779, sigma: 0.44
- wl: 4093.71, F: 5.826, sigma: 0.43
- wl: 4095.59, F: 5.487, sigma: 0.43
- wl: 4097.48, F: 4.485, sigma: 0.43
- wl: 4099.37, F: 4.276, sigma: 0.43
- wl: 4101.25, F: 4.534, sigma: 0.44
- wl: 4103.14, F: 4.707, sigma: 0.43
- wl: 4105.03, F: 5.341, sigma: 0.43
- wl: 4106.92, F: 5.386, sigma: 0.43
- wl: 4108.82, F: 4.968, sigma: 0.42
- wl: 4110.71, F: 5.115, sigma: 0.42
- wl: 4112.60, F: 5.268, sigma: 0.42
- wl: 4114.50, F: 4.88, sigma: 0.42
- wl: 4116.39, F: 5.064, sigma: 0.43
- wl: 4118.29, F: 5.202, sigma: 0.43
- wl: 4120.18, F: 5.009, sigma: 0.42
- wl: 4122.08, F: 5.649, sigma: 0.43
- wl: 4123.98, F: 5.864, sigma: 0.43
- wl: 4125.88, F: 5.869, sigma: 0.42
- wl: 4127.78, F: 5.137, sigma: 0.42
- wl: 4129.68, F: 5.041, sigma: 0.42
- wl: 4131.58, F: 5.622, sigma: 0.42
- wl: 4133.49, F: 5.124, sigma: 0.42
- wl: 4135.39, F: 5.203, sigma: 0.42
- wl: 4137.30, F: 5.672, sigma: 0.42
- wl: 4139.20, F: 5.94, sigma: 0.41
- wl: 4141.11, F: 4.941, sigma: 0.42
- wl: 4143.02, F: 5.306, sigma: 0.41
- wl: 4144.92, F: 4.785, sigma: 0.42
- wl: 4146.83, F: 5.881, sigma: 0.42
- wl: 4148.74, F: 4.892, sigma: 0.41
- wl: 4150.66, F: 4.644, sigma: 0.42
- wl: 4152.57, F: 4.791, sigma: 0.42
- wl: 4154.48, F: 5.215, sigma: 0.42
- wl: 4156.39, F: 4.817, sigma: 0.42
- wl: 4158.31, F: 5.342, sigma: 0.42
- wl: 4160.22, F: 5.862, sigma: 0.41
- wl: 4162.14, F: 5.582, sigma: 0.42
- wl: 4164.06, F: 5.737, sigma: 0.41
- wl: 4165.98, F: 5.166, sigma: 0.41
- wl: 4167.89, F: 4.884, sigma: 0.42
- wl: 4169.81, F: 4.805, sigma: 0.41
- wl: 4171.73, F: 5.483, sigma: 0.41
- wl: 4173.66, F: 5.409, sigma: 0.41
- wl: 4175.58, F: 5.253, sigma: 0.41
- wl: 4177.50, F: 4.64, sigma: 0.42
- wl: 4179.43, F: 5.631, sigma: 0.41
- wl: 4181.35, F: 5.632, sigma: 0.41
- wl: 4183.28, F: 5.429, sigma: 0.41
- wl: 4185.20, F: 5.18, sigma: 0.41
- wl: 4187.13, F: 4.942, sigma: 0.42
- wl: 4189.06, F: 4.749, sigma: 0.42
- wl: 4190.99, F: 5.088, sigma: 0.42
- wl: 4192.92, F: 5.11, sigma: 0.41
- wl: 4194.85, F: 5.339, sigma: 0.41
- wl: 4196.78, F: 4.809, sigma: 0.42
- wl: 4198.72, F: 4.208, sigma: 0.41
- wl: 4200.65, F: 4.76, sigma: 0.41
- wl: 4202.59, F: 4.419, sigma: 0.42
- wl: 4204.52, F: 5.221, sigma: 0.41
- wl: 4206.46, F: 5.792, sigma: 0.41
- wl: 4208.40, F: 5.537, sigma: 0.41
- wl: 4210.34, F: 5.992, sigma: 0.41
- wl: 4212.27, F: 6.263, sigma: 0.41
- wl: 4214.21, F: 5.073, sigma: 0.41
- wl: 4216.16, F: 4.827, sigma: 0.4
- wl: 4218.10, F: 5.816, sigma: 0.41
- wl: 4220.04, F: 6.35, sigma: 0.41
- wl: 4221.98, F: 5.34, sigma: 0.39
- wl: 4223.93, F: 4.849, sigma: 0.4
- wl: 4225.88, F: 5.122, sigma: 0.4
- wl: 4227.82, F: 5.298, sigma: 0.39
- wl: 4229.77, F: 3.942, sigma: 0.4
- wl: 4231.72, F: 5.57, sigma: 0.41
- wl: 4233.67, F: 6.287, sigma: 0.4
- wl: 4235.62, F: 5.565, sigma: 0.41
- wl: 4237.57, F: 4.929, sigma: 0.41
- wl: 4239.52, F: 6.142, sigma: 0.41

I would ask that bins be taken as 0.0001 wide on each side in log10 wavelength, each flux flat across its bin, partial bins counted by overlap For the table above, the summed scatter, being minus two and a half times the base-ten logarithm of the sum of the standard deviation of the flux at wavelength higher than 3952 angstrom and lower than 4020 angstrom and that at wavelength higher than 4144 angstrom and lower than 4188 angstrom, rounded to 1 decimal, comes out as -0.6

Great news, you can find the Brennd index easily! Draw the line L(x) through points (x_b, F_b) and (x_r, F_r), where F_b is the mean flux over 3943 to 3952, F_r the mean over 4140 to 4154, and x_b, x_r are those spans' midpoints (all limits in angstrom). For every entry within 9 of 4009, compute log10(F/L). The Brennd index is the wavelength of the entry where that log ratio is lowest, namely 4009.74 angstrom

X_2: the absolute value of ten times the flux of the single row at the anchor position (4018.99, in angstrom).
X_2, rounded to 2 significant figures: 49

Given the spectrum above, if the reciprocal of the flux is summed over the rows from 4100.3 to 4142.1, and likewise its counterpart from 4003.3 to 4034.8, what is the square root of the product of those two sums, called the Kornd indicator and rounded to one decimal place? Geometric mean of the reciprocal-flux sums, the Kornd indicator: 3.7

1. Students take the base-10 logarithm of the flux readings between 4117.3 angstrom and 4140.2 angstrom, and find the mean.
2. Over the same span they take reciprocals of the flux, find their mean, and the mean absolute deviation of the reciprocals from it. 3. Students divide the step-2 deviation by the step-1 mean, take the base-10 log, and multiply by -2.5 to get 4.6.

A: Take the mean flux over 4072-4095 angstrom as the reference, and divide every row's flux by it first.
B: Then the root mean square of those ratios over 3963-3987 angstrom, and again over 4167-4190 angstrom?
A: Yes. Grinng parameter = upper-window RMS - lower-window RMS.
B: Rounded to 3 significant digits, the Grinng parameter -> 0.333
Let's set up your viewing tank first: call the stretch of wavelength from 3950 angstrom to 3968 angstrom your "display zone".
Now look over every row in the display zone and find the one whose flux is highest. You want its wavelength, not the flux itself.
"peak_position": 3952.91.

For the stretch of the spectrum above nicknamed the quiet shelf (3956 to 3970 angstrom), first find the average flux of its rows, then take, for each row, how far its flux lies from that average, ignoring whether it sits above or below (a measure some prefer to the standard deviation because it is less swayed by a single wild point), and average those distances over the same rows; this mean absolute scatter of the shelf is 0.74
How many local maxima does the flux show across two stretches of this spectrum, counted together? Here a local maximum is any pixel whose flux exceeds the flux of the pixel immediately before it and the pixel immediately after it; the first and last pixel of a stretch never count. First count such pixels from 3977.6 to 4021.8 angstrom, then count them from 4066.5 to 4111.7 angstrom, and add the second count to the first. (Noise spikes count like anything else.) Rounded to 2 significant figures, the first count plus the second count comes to 12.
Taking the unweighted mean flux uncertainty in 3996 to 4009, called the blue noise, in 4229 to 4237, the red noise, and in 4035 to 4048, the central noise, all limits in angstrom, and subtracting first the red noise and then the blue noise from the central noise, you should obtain -0.412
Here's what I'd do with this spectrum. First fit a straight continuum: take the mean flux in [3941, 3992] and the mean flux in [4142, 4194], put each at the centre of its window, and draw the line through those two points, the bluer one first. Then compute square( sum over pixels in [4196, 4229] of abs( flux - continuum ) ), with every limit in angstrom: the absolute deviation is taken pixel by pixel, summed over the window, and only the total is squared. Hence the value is 98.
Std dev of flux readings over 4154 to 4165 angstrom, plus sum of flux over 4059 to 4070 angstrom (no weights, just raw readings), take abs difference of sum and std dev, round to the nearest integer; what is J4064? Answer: 32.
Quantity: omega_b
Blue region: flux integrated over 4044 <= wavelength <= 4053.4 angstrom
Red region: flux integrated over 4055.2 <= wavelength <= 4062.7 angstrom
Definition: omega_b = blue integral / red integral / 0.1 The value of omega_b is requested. 14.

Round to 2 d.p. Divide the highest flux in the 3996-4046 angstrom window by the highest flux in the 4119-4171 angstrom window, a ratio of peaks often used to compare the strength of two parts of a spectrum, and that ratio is 1.03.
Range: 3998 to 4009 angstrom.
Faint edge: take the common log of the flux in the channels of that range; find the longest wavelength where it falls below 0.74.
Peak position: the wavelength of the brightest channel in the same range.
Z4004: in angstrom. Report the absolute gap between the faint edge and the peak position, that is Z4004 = 3.7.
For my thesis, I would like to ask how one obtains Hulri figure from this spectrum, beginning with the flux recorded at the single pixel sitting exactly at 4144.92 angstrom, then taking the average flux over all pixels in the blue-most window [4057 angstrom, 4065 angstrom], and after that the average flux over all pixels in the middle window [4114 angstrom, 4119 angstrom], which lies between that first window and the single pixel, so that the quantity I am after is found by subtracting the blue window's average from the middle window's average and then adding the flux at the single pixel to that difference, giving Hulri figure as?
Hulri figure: 4.7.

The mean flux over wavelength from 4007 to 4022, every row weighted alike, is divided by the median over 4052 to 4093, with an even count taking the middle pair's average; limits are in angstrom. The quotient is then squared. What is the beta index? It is 0.97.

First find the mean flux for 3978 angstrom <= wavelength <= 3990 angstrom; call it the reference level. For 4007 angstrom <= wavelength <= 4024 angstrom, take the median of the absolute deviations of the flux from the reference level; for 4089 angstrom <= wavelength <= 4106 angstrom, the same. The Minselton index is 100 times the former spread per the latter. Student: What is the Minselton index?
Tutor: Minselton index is 93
